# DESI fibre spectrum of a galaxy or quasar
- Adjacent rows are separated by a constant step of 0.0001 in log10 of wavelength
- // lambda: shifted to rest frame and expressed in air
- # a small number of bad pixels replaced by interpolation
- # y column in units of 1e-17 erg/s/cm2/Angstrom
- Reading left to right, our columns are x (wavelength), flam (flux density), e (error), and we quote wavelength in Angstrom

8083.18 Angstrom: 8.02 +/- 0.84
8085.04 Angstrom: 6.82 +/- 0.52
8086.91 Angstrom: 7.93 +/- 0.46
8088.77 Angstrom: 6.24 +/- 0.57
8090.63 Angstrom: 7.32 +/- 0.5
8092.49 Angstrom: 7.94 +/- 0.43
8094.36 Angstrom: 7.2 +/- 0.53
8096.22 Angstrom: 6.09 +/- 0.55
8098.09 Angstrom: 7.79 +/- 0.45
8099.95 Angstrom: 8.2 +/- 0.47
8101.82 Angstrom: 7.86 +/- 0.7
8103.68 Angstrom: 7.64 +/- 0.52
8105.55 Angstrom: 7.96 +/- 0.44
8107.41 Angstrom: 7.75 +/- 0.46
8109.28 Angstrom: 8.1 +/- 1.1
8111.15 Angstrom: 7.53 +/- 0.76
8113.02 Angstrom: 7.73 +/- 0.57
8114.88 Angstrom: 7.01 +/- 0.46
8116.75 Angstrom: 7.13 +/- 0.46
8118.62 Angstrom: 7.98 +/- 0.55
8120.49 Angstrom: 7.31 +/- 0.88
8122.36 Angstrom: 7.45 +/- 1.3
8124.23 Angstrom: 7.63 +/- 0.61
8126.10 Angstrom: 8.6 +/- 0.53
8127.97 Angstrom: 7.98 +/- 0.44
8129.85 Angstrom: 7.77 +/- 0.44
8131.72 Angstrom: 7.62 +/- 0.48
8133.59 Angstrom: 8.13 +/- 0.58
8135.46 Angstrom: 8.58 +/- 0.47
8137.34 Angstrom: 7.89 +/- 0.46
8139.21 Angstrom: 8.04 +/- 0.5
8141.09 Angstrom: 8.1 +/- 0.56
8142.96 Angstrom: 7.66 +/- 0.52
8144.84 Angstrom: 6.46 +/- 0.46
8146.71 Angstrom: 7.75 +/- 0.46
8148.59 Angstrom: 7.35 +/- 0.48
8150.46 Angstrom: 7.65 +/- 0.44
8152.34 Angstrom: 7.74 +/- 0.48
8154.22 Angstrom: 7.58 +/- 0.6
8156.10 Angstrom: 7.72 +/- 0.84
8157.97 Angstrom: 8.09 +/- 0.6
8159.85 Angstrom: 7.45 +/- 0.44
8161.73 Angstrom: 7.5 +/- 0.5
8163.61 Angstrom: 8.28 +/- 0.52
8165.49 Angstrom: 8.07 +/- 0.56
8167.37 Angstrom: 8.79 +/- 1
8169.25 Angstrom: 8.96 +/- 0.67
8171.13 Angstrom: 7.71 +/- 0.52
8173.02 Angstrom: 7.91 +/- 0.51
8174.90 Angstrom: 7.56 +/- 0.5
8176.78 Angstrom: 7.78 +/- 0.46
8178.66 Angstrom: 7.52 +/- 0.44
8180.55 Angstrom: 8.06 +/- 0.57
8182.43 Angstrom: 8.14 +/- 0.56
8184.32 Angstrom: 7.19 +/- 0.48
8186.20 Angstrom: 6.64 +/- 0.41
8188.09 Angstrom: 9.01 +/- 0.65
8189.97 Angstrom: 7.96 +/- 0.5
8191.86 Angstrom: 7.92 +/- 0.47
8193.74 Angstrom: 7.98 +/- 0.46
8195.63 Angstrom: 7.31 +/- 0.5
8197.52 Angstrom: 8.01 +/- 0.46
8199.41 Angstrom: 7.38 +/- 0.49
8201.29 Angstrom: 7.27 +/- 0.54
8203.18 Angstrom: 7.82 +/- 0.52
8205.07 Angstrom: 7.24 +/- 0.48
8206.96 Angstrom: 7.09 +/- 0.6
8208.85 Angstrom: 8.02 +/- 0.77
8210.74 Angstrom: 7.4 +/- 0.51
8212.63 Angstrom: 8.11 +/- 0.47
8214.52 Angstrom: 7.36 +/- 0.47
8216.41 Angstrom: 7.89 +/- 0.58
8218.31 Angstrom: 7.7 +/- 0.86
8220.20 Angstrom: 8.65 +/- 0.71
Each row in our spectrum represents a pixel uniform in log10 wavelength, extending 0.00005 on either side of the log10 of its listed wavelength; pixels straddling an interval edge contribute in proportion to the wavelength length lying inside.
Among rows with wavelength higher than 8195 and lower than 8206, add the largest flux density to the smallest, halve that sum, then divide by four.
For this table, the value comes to 1.91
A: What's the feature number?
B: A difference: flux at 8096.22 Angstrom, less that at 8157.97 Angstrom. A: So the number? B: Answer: -2.0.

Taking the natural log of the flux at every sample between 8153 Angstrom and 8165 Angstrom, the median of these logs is 2.035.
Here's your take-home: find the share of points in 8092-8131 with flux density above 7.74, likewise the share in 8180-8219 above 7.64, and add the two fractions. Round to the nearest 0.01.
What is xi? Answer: 1.10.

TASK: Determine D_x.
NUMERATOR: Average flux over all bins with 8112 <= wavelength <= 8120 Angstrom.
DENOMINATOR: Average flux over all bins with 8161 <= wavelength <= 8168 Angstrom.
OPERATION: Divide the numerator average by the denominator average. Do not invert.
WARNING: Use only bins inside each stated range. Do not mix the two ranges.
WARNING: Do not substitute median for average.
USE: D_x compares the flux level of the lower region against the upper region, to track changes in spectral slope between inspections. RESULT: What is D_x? 0.91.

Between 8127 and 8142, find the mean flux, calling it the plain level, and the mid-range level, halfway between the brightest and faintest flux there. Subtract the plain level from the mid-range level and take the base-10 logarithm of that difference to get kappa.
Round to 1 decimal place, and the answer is -1.1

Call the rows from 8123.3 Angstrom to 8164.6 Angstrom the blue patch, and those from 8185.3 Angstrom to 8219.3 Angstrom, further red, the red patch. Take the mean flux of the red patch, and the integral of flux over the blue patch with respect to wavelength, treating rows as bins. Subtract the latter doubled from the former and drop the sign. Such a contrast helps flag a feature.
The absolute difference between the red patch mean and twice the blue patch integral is 636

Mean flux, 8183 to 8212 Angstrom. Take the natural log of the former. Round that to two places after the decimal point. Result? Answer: 2.03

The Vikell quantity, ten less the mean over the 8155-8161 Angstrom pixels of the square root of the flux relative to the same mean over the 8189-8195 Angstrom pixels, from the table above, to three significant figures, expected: 9.01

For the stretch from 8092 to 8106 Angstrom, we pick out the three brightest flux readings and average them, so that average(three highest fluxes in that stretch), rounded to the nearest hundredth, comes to 8.03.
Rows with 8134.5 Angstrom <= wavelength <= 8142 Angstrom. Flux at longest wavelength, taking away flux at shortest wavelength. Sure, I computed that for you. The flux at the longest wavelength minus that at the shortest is -0.48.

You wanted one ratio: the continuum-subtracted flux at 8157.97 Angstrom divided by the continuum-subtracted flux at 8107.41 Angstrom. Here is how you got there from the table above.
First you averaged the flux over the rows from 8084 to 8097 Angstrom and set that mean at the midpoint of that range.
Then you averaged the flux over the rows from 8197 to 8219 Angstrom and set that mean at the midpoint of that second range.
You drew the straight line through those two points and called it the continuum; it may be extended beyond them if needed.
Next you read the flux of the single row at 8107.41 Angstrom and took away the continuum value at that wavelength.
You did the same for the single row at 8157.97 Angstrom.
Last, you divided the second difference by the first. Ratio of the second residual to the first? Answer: 1.2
